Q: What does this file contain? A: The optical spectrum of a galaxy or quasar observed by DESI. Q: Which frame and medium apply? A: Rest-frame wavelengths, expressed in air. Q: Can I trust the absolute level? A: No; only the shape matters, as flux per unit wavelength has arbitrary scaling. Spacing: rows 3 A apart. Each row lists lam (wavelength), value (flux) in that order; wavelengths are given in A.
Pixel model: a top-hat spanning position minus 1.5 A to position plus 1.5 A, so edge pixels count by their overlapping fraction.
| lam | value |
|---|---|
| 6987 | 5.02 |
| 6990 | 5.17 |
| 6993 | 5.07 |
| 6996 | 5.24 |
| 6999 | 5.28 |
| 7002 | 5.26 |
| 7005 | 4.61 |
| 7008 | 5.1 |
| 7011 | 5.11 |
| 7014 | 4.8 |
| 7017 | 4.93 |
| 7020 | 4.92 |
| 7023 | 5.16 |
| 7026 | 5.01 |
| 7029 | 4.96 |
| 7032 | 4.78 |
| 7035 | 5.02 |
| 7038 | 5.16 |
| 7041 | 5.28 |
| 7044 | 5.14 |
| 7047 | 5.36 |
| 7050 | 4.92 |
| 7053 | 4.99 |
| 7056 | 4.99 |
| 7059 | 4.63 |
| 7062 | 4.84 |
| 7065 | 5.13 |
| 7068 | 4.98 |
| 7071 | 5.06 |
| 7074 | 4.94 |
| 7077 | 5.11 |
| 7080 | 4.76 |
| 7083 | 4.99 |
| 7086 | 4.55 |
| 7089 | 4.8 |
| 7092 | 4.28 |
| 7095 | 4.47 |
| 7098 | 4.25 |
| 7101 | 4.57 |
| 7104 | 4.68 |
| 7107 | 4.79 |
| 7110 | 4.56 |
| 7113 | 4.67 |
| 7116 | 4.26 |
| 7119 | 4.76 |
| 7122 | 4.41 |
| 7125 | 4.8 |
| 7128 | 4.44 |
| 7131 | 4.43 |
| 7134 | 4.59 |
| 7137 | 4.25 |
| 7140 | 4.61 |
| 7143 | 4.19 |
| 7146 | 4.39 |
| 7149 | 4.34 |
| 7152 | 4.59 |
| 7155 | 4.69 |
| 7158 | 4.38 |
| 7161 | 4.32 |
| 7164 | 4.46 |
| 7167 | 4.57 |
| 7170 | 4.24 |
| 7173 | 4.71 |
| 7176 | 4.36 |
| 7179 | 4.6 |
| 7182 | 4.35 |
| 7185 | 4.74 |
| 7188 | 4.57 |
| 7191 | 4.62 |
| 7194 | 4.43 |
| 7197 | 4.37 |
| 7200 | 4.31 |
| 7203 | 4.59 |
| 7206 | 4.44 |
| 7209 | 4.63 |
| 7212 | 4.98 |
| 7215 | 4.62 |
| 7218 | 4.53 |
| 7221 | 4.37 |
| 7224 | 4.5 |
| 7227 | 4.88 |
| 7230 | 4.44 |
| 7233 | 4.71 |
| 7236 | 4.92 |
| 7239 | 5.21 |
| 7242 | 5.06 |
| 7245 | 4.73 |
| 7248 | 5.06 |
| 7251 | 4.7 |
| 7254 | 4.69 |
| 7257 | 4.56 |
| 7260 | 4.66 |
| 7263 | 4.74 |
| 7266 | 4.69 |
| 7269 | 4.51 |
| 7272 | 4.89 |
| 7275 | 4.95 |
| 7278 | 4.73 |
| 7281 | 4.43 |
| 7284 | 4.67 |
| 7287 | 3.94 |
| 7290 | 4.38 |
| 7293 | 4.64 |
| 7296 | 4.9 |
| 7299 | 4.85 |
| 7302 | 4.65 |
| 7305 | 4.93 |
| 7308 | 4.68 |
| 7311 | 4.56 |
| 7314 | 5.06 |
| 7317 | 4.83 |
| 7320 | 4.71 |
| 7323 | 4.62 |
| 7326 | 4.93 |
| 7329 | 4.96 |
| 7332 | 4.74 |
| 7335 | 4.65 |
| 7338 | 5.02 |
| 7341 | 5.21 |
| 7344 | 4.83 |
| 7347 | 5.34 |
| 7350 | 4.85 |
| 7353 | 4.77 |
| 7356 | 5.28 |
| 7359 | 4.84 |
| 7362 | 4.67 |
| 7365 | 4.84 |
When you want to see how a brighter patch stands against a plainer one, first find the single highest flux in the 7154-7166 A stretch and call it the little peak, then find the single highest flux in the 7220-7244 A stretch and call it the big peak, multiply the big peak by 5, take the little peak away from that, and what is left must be 21.4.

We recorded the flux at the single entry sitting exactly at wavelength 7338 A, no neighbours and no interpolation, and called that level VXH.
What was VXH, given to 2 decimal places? 5.02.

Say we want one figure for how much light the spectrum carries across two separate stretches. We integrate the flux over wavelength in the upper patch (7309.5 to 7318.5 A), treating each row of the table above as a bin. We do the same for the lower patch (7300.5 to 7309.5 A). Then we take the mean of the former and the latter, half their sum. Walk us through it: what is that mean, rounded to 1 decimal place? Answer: 43.1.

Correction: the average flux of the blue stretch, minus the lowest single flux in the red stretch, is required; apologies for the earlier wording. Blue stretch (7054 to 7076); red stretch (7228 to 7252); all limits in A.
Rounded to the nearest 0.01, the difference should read 0.50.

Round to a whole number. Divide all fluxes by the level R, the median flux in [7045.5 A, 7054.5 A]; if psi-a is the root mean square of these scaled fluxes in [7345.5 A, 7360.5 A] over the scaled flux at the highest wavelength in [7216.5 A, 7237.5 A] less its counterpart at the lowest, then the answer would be 13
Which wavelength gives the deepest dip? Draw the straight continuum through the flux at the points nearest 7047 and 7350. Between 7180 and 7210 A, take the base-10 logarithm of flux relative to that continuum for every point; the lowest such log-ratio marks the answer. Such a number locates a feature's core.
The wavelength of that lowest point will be 7200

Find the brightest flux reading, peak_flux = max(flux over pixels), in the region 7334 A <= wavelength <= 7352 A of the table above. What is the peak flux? 5.34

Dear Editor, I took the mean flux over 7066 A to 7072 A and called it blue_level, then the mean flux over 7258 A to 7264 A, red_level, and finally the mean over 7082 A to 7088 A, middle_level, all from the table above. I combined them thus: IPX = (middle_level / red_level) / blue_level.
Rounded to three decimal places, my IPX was 0.202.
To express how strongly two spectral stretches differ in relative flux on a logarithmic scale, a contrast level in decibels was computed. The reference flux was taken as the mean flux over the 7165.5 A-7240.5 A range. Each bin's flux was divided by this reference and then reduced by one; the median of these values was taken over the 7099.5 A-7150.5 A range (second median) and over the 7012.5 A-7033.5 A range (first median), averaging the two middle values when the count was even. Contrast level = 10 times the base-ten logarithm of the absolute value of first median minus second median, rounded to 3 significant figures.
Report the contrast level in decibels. -10.9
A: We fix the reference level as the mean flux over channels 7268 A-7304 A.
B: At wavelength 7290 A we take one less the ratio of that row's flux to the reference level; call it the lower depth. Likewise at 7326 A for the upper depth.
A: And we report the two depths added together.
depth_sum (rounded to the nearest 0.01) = -0.01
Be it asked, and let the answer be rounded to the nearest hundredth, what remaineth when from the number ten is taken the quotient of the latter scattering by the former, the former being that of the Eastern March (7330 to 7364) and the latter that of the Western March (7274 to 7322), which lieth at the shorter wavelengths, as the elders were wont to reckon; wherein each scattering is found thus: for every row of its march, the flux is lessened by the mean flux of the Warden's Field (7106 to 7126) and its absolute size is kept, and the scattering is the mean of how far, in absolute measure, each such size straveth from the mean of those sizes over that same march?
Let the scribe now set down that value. 9.36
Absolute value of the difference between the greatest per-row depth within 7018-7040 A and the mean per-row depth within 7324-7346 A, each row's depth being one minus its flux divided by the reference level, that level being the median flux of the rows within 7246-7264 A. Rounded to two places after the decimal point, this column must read 0.03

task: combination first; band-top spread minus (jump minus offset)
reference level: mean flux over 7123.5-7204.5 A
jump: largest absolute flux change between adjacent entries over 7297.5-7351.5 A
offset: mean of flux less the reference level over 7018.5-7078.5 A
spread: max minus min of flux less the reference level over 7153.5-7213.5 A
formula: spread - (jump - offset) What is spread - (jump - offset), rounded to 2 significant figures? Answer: 0.77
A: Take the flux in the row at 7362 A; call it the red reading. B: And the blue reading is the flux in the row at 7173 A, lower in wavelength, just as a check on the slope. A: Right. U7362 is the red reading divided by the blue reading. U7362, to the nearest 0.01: 0.99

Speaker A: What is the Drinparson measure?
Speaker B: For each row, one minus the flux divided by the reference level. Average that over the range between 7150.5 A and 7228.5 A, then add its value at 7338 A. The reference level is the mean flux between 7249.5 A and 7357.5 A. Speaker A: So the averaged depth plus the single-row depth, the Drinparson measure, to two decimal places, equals 0.00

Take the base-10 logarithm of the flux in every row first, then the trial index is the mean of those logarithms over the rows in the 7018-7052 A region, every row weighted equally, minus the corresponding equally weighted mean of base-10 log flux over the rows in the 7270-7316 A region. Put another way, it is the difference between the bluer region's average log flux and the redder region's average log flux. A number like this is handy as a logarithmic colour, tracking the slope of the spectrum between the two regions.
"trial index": 0.034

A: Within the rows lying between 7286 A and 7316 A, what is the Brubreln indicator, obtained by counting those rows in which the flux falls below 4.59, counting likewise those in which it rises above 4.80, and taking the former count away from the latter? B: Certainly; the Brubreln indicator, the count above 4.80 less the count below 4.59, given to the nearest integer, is 1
